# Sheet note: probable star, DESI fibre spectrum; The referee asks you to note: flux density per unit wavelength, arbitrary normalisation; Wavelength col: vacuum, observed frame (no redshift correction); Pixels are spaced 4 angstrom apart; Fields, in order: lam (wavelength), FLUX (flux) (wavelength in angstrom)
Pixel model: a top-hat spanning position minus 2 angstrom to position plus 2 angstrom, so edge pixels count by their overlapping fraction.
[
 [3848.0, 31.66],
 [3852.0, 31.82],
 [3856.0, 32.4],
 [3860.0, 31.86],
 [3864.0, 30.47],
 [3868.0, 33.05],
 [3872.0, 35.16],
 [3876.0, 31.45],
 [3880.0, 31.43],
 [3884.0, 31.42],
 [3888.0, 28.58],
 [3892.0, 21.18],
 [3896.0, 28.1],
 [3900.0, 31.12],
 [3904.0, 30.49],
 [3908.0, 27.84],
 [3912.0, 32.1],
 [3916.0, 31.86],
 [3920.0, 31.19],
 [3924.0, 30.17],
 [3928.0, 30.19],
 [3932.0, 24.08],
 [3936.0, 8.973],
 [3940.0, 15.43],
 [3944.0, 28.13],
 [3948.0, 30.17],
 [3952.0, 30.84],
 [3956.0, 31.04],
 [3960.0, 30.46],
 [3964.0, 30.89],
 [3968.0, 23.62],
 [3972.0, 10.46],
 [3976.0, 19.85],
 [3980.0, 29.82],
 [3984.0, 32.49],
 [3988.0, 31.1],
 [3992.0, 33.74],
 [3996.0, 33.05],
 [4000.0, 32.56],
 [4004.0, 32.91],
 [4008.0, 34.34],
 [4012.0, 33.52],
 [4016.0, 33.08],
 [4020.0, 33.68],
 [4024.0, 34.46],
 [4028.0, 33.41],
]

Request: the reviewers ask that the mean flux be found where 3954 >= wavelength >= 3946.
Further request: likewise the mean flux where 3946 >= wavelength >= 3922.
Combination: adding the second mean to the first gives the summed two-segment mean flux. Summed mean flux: 53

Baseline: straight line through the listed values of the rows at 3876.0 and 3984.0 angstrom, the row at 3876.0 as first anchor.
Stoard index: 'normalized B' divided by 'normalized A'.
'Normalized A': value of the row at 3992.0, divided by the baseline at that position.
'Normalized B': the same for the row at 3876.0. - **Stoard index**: 0.97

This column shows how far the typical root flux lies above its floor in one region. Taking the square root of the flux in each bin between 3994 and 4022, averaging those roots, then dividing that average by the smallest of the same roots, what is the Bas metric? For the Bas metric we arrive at 1.01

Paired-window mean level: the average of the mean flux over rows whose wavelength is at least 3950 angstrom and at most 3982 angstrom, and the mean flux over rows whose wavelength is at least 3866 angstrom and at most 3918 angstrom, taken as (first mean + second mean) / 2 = 28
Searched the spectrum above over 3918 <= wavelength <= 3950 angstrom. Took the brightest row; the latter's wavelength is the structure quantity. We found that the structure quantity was 3920.0 angstrom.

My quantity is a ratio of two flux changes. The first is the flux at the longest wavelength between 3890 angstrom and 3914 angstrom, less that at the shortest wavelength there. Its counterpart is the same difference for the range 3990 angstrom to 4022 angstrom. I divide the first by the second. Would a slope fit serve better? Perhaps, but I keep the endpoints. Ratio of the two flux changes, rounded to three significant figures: -182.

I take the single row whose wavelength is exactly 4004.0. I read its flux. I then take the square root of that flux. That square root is 5.7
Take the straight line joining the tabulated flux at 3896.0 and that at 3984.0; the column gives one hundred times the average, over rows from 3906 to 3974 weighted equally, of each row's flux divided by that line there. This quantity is 87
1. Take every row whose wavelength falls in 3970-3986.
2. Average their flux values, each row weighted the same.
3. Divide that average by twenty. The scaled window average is 1.16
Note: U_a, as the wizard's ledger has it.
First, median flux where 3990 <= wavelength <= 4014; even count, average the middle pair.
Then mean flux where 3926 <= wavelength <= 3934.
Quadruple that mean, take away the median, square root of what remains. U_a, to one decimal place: 8.7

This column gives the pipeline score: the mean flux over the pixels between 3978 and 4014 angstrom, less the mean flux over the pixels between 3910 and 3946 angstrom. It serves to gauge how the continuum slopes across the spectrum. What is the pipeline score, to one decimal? 6.8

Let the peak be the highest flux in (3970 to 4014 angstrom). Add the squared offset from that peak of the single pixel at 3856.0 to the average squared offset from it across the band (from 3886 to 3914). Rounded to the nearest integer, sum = 49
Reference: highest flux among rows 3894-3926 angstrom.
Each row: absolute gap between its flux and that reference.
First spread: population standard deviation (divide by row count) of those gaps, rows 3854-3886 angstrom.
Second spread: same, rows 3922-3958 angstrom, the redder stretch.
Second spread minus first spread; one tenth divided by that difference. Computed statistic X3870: 0.015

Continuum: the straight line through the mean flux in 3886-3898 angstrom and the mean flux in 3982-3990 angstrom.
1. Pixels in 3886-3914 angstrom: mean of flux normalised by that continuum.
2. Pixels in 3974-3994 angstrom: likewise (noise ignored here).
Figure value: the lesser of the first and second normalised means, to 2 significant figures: 0.93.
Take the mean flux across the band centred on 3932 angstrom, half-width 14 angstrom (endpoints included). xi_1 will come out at 24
